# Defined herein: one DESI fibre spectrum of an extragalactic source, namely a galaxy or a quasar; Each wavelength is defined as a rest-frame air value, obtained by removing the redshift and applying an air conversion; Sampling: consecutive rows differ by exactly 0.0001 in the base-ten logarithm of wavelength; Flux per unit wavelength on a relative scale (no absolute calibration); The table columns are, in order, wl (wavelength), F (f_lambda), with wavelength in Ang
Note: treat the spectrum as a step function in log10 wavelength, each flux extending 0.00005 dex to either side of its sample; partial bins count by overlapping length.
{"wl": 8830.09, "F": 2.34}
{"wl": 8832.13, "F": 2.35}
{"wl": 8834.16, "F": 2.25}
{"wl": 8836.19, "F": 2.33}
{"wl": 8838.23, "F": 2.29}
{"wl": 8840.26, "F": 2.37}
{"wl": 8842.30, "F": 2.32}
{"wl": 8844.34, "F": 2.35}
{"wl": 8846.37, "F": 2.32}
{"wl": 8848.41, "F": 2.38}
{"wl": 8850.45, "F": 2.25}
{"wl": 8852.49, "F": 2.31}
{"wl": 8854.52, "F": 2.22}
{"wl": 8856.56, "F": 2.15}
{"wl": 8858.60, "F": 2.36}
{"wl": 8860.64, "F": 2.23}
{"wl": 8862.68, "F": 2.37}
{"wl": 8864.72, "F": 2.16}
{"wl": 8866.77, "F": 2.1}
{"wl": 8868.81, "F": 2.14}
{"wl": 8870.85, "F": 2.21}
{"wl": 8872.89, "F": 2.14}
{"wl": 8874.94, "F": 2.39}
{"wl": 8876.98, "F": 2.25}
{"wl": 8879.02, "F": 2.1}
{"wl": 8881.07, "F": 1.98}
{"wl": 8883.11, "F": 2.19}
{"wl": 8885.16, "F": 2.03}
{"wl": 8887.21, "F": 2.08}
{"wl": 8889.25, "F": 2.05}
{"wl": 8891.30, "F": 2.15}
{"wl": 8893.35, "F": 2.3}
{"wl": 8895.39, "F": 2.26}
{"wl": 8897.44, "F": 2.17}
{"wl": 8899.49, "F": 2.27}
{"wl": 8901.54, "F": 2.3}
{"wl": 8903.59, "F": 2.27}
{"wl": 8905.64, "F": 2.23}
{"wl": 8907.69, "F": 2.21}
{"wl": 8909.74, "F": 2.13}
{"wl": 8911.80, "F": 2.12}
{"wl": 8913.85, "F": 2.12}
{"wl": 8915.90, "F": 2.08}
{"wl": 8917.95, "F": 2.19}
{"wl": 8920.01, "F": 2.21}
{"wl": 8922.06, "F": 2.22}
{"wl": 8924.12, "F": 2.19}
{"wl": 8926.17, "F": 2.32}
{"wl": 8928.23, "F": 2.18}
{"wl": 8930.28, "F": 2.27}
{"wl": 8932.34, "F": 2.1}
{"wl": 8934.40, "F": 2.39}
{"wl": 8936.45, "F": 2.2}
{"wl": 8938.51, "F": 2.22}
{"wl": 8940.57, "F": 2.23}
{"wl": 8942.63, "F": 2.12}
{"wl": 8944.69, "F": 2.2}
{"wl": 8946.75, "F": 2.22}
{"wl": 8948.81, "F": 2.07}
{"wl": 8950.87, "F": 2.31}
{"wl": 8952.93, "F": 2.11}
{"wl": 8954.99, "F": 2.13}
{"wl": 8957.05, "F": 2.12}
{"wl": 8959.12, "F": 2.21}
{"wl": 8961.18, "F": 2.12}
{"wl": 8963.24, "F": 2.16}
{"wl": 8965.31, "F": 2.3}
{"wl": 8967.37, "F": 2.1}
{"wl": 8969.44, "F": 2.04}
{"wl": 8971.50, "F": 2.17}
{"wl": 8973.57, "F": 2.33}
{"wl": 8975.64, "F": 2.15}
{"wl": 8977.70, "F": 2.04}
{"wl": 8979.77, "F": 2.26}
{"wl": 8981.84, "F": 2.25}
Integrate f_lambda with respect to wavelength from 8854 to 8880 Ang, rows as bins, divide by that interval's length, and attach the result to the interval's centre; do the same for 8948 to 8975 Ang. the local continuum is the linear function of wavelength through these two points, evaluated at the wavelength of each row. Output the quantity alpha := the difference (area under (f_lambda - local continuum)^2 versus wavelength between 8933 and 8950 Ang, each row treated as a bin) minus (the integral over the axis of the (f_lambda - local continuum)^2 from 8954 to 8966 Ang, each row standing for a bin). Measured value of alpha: 0.09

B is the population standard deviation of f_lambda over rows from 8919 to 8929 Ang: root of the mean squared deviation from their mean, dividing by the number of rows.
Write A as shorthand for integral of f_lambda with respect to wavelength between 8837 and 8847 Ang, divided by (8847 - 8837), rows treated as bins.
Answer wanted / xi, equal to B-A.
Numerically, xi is -2.28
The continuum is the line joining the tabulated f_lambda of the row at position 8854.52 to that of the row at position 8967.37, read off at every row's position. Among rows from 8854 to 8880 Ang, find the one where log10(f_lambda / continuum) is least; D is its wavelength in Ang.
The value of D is 8866.77 Ang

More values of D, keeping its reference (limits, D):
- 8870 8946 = 8881.07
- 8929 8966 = 8948.81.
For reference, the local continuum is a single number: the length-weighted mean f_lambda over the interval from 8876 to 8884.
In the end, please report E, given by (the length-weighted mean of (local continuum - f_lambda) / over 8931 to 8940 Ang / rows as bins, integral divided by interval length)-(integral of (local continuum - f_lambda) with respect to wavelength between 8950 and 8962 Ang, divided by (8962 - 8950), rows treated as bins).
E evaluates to -0.06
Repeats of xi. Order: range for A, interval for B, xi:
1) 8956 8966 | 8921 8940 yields -2.10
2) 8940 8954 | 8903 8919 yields -2.12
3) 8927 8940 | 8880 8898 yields -2.13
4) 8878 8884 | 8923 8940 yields -2.00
